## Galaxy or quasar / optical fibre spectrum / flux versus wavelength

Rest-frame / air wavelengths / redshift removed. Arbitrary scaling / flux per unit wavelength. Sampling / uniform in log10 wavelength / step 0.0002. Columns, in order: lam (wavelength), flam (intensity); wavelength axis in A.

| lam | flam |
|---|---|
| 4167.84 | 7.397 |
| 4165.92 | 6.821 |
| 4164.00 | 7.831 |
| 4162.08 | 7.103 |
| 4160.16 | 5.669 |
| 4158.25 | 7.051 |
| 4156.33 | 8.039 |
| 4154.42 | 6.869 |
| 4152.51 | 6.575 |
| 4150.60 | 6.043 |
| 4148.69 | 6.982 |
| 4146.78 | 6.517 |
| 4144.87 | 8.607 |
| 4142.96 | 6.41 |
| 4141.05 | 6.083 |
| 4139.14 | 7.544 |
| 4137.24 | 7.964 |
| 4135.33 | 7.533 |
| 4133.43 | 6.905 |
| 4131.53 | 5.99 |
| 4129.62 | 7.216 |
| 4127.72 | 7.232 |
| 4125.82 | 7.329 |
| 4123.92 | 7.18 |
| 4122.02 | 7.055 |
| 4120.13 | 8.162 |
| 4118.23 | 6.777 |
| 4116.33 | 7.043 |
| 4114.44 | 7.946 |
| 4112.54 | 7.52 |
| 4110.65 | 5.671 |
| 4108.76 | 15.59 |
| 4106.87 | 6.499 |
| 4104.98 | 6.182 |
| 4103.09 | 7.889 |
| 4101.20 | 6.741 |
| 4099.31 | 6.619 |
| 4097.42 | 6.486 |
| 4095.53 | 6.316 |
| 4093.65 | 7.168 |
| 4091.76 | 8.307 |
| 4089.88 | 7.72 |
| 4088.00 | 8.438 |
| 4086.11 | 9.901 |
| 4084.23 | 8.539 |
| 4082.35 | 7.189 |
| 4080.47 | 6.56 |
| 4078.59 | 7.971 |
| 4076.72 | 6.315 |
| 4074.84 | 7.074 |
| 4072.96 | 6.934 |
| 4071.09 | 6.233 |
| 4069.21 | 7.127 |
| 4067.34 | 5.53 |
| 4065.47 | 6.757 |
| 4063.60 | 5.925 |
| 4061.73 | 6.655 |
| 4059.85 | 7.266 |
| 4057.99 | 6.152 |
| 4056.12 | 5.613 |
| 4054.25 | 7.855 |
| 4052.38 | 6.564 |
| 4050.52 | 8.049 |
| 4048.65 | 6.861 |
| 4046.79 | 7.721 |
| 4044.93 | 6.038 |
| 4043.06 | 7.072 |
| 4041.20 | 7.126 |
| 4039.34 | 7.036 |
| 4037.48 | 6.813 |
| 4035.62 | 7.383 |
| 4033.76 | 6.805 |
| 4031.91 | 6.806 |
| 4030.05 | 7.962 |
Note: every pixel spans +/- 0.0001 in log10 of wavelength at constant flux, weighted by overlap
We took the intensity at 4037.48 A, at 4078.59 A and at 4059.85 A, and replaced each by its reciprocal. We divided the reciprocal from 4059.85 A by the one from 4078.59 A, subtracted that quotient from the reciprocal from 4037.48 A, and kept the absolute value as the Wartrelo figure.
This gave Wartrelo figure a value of 0.95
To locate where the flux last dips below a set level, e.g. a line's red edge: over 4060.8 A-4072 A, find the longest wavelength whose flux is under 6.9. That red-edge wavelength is 4071.09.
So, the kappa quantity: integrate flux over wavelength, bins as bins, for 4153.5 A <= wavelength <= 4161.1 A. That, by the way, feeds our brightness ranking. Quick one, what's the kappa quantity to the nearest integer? 53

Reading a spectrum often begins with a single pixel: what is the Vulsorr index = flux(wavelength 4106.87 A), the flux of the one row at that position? 6.499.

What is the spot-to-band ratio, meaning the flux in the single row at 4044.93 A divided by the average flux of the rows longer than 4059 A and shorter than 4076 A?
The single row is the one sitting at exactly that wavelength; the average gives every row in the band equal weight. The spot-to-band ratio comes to 0.91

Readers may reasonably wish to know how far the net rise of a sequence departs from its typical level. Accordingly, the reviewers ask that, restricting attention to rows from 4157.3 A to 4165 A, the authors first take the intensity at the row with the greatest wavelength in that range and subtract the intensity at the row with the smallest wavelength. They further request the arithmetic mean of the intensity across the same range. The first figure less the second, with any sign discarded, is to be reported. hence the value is 6.1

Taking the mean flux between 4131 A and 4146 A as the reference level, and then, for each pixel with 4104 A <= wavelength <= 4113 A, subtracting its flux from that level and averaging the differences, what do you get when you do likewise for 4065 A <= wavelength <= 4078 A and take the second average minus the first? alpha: 1.7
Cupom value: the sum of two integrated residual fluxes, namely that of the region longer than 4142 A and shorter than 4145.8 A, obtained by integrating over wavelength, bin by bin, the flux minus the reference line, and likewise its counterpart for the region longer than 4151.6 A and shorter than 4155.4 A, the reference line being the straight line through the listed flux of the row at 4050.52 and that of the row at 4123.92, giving 1.7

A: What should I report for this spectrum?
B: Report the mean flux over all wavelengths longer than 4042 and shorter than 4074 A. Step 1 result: 6.7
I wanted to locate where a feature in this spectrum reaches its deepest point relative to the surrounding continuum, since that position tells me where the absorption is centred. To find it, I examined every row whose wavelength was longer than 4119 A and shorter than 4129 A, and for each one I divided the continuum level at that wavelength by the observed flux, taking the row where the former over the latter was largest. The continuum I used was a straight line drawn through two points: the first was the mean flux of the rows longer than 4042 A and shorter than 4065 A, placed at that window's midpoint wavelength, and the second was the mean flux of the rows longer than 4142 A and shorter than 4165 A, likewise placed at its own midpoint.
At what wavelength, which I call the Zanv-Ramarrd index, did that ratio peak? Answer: 4122.02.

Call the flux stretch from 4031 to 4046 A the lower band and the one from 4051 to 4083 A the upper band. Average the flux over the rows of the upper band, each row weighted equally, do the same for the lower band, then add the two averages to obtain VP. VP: 13.6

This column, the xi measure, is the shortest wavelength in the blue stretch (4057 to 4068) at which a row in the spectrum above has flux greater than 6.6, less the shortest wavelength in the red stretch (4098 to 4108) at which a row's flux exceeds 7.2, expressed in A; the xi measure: -43.2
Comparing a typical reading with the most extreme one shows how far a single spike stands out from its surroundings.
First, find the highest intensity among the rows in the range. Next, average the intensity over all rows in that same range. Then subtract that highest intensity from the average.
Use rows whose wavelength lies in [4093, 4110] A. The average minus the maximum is -7.9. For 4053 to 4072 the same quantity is -1.3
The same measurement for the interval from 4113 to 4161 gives -1.5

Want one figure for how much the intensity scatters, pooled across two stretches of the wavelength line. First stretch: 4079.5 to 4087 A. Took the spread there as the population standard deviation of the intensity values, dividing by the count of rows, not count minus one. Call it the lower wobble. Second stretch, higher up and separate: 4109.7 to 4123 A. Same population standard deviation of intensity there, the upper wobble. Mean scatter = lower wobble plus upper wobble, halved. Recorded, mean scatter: 1.0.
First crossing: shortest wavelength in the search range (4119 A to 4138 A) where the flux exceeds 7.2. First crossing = 4120.13 A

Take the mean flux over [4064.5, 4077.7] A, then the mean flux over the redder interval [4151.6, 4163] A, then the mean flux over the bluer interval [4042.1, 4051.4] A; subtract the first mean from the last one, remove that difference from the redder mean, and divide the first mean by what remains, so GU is 1.04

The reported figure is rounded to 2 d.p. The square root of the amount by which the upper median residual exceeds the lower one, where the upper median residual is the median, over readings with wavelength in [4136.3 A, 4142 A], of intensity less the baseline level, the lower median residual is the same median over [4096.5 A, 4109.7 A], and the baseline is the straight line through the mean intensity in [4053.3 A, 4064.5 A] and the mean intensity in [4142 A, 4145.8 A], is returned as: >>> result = 0.70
